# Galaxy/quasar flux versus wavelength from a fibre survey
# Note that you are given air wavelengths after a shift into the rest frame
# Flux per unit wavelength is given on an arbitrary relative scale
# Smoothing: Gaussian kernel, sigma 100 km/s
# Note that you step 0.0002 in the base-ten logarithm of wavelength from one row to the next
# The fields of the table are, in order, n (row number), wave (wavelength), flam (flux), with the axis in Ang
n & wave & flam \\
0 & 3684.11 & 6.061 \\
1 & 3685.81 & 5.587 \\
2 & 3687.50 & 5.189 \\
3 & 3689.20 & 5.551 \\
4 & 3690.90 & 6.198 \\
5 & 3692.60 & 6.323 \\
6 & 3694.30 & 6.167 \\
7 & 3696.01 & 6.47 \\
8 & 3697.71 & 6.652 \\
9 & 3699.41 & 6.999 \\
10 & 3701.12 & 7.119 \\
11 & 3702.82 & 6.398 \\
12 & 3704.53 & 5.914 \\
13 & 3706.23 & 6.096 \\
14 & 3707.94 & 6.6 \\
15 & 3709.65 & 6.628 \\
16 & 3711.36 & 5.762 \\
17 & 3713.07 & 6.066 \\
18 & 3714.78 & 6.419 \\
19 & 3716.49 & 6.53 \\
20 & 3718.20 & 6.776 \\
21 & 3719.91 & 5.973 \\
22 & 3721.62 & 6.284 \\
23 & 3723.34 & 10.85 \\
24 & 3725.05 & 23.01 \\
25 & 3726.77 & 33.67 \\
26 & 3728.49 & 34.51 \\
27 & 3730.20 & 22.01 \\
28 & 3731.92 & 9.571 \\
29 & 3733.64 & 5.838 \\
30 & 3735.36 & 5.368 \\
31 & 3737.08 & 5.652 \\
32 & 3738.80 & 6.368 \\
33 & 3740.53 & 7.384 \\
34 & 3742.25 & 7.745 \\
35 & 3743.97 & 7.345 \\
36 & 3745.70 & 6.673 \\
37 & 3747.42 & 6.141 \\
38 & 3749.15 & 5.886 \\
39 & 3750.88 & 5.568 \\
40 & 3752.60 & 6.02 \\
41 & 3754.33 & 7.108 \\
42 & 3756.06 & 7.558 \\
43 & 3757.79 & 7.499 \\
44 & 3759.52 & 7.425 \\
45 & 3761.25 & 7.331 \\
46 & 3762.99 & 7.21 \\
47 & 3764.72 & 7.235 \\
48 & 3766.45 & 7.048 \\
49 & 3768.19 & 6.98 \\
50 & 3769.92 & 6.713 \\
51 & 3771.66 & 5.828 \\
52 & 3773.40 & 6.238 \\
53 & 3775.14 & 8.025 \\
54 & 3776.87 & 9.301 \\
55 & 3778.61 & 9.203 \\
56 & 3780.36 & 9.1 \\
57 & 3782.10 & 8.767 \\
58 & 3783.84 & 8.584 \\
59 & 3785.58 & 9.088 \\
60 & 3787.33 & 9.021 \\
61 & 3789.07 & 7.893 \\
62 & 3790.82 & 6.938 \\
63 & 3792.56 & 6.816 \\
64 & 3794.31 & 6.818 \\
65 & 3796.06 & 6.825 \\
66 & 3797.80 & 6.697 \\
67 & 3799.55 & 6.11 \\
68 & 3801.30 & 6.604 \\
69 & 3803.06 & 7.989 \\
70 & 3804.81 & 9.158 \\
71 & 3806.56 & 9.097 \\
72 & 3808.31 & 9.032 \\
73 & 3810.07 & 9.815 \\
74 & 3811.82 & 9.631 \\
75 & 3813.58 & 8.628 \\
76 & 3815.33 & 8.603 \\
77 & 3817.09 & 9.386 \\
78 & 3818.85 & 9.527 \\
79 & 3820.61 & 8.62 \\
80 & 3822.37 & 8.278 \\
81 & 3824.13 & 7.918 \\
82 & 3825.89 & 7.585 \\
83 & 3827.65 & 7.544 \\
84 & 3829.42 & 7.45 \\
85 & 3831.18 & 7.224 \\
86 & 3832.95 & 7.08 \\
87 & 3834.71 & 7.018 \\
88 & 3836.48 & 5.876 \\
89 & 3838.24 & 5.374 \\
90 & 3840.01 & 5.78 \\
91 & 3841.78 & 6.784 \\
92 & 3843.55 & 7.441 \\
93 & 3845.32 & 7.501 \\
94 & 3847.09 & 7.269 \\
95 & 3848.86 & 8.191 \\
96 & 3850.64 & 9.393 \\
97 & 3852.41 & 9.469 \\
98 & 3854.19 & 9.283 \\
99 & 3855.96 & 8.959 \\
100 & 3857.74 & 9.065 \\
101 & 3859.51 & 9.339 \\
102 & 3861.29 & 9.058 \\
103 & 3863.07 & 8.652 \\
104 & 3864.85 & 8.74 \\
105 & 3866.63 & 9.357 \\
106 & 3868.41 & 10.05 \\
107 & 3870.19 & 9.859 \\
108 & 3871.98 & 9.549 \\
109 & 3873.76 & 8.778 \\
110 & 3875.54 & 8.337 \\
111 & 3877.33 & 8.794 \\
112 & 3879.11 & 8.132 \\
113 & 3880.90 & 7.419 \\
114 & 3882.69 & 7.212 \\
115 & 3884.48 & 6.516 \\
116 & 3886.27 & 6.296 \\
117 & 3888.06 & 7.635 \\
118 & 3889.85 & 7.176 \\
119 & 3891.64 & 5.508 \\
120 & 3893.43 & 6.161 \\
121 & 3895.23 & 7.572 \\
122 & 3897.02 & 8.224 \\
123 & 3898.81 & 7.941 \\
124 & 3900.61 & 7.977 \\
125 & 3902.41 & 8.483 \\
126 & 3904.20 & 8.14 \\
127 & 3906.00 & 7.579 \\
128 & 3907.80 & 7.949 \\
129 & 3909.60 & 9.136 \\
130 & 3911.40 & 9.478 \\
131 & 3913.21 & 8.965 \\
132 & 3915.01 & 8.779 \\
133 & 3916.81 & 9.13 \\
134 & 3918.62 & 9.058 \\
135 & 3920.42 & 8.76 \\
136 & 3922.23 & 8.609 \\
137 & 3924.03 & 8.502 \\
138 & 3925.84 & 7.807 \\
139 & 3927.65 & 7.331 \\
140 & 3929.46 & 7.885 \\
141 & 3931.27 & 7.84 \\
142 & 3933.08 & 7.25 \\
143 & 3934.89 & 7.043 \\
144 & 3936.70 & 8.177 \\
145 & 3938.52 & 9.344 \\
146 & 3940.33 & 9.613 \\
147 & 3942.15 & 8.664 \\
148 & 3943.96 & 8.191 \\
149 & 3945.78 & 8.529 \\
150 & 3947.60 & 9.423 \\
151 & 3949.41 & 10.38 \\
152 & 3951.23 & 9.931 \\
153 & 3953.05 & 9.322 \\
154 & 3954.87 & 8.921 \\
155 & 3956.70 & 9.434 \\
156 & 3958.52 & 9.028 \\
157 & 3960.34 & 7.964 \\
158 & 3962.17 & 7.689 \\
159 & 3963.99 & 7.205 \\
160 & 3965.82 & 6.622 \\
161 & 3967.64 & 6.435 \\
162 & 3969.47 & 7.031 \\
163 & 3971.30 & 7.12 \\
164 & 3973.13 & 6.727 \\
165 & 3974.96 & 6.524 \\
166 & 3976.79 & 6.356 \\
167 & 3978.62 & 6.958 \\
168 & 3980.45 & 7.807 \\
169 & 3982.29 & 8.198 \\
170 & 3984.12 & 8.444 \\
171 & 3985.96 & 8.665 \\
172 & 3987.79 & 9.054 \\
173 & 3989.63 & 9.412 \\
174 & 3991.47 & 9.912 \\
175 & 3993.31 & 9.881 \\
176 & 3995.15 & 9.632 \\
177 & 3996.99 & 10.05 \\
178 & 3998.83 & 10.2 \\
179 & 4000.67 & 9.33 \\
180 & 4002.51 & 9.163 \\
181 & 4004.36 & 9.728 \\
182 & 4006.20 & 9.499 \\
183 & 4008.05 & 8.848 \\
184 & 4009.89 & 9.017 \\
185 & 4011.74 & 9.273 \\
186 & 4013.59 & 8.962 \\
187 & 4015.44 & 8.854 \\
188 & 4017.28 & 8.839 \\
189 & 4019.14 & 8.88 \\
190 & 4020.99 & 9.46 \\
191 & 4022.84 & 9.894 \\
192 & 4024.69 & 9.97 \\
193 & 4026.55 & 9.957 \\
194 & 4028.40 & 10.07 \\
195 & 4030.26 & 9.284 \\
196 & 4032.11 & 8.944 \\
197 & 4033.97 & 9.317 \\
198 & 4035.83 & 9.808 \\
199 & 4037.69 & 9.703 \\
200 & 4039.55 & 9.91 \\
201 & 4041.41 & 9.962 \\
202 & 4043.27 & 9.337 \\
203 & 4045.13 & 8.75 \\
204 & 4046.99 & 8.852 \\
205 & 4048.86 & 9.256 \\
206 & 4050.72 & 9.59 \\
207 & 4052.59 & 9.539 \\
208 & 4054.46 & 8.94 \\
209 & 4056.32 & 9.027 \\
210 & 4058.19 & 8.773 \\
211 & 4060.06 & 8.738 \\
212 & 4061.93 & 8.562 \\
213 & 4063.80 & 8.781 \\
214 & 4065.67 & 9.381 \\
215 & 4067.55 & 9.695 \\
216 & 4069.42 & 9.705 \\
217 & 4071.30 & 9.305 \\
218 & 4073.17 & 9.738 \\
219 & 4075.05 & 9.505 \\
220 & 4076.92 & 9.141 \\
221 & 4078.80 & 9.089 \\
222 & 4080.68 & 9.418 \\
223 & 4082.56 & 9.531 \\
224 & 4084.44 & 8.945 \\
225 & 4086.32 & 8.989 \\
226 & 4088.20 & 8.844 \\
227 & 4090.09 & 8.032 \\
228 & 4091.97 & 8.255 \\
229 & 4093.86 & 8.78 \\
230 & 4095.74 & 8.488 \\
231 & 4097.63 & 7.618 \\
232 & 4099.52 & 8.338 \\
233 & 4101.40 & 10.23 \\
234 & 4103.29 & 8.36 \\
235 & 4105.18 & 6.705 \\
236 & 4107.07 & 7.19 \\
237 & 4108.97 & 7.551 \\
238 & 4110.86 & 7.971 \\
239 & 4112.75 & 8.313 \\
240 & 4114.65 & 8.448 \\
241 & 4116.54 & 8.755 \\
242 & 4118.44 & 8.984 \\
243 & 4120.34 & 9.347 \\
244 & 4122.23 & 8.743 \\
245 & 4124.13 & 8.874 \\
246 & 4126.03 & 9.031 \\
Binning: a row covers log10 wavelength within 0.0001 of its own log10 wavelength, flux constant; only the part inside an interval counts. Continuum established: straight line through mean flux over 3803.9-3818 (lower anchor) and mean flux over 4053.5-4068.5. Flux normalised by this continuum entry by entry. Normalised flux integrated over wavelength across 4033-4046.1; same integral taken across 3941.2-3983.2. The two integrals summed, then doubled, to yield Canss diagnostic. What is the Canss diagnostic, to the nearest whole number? 102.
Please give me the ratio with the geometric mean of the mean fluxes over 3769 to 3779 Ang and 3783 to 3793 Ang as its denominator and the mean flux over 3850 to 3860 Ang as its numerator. 1.19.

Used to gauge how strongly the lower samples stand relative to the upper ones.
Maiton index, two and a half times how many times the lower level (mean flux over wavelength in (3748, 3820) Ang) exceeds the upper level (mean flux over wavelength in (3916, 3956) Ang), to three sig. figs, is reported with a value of 2.25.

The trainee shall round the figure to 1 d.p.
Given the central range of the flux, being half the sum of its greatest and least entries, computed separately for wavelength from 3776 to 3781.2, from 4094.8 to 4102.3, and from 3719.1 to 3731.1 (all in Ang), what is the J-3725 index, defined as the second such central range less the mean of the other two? -5.8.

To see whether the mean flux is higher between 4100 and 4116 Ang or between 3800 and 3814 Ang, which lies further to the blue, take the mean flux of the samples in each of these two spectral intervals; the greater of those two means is 8.7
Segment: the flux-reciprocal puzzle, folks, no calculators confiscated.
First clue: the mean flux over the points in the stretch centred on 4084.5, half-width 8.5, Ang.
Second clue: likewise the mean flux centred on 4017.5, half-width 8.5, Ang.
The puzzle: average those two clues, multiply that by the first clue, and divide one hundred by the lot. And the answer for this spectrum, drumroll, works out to 1.24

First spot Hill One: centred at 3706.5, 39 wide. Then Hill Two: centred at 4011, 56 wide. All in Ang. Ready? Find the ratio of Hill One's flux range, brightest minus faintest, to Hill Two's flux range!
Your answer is 10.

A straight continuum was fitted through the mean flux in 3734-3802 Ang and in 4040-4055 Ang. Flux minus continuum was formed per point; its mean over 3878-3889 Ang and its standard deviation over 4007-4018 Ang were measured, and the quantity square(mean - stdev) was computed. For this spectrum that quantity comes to 1.0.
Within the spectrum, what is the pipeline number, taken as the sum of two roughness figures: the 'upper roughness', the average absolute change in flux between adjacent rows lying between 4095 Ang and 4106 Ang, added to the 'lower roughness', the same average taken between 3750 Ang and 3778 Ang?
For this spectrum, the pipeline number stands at 1.9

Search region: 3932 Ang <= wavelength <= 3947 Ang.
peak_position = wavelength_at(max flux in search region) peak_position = 3940.33 Ang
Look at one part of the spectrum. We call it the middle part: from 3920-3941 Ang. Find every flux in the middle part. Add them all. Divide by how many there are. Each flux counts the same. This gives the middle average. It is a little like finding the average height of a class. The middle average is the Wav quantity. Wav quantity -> 8.2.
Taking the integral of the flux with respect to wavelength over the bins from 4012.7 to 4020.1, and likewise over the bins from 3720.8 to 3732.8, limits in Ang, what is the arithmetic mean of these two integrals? 153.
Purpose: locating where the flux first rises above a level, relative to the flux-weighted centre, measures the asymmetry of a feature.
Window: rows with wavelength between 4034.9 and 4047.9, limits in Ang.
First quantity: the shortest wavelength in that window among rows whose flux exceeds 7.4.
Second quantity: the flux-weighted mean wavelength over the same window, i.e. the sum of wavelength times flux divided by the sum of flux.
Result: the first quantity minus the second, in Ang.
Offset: -5.4 Ang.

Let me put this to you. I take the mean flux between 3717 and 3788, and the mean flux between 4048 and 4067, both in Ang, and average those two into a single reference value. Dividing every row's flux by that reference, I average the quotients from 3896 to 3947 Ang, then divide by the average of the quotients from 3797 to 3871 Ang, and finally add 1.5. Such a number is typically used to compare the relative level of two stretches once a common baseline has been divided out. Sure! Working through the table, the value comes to 2.52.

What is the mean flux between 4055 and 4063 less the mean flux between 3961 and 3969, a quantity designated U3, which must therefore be 1.8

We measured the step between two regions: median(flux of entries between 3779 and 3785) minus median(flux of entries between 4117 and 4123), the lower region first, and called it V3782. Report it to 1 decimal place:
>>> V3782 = -0.2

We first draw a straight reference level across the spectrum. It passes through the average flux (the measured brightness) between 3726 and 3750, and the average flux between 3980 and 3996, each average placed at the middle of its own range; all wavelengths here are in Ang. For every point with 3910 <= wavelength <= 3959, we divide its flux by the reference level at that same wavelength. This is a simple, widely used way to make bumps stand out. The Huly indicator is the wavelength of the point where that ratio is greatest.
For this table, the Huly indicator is 3949.41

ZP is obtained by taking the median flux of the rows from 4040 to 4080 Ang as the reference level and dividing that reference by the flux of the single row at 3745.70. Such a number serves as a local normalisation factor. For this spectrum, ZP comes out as 1.39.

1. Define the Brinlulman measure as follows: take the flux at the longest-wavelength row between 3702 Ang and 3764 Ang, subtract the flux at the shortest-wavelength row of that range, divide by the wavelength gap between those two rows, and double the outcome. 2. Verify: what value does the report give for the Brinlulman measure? 0.03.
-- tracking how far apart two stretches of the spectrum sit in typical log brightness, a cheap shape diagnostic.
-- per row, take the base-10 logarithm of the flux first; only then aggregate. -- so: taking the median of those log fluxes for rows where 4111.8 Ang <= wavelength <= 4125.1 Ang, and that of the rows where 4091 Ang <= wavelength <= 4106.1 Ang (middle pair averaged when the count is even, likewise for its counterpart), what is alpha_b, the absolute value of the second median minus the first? 0.021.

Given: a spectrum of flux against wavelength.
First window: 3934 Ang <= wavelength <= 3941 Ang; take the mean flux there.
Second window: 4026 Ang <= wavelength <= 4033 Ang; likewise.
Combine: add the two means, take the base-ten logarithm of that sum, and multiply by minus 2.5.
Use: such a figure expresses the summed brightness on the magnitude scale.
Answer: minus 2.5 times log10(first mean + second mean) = -3.14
